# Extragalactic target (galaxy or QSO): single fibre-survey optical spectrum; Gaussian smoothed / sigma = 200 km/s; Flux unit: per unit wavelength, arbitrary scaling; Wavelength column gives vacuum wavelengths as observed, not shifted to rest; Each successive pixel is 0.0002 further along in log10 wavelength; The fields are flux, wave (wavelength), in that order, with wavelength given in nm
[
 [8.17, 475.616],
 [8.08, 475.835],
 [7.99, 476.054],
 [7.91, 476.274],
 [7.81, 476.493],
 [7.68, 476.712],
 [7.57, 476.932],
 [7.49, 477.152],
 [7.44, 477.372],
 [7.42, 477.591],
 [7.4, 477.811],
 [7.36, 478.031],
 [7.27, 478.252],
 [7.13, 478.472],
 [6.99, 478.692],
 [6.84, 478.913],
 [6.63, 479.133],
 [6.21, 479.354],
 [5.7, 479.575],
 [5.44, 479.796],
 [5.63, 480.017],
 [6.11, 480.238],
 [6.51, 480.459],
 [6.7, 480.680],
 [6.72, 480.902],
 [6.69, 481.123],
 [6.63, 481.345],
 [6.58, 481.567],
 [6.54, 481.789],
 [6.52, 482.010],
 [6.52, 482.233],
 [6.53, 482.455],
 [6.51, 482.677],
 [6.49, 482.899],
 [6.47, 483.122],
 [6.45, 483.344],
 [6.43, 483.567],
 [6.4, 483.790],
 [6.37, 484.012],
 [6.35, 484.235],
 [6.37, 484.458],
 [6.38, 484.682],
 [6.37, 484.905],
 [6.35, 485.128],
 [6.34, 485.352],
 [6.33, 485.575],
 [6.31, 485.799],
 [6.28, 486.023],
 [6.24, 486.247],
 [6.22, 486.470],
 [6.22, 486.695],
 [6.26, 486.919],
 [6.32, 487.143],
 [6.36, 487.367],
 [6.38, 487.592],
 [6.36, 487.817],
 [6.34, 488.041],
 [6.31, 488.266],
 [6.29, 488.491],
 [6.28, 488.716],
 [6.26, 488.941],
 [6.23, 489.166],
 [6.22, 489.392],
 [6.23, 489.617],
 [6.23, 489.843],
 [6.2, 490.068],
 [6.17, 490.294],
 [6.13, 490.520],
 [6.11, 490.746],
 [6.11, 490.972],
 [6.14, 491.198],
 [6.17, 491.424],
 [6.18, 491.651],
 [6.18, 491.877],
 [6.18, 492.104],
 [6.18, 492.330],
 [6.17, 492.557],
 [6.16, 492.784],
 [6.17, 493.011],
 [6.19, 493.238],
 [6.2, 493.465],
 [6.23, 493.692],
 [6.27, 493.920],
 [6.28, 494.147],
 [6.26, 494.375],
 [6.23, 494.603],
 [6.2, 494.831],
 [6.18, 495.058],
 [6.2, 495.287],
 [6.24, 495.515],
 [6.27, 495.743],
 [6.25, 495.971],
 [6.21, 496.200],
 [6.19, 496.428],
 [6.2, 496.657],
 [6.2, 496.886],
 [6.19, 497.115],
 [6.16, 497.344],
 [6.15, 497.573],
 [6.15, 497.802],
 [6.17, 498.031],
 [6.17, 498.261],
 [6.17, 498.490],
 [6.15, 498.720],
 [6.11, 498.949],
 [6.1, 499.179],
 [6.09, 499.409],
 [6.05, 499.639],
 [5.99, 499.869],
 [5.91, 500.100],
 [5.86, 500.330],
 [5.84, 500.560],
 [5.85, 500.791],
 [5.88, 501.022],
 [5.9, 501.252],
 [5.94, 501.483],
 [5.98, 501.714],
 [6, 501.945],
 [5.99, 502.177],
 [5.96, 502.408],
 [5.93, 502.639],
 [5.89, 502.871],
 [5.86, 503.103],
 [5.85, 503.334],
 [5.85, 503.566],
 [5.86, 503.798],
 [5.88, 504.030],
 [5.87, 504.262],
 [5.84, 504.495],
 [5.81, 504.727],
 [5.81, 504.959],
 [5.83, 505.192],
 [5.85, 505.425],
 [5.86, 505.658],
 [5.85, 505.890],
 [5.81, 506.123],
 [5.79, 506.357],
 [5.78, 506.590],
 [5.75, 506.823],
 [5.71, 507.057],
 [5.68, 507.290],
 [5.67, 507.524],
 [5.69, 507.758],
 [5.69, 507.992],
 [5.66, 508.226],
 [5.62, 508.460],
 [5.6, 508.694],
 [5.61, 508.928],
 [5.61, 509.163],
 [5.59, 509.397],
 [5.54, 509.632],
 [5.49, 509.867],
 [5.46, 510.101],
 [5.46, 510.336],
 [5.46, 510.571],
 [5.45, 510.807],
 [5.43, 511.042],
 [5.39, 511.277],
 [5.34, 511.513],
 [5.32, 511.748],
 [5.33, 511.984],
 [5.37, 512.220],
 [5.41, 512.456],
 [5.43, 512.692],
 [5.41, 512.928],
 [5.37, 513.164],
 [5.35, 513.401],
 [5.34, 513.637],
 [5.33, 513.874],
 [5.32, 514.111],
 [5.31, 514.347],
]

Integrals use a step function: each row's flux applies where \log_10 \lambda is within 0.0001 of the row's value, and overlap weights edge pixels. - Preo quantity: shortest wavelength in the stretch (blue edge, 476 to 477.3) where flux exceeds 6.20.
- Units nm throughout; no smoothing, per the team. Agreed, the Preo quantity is 476.054 nm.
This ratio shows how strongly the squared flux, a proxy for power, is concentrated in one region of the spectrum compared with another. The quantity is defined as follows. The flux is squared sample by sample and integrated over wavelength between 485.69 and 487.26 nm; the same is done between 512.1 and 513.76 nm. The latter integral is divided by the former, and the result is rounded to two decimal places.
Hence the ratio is 0.78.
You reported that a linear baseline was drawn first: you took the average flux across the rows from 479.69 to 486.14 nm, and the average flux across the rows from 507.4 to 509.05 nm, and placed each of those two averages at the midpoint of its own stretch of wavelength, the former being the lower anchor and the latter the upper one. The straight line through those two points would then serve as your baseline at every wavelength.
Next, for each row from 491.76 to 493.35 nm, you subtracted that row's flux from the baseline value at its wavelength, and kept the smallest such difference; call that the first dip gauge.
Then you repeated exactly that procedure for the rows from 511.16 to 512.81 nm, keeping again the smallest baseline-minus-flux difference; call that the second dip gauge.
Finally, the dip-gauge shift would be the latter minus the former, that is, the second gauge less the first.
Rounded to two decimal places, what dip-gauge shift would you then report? 0.19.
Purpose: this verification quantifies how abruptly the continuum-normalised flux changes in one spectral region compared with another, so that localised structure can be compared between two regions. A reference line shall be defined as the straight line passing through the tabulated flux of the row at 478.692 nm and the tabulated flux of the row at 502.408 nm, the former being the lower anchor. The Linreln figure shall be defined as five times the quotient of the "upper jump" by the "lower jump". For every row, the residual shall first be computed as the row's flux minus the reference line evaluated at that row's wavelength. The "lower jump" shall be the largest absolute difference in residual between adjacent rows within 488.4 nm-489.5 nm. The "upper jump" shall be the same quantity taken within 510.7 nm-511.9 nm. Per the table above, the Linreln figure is 9.8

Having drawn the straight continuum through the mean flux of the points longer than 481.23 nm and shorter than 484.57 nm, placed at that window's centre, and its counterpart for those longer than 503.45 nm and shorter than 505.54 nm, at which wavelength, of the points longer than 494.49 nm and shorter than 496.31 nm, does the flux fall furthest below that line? 495.058 nm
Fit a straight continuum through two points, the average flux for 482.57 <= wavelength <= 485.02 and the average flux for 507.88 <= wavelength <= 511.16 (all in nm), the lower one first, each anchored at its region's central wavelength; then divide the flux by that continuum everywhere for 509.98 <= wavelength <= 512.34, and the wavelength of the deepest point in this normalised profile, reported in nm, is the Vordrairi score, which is 511.748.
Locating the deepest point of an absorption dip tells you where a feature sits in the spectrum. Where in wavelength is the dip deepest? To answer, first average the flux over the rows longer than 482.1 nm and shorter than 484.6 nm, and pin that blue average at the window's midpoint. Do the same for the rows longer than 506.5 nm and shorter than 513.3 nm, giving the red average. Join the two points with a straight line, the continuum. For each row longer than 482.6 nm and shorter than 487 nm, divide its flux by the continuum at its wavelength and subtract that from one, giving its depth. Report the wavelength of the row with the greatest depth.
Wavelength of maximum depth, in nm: 486.470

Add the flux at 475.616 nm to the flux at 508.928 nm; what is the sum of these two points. 13.8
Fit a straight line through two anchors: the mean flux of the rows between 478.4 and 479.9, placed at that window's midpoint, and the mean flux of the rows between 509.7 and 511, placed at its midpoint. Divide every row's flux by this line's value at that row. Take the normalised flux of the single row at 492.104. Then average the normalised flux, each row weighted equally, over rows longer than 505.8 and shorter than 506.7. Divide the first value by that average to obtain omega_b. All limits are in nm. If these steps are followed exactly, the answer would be 0.99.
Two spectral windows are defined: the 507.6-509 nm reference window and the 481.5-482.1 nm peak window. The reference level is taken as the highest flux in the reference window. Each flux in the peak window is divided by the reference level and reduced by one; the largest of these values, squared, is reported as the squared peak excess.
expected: 0.024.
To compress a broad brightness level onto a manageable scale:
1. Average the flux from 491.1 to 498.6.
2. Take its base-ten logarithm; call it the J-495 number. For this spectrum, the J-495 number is 0.792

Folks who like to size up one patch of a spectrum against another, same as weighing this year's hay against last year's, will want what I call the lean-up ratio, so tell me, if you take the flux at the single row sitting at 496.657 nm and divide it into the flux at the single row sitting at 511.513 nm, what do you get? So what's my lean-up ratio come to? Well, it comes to 0.861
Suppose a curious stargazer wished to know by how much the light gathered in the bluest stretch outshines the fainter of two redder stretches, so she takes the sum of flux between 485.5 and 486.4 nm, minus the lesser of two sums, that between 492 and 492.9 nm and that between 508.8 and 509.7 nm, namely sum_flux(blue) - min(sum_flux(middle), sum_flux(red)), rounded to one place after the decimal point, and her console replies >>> 2.8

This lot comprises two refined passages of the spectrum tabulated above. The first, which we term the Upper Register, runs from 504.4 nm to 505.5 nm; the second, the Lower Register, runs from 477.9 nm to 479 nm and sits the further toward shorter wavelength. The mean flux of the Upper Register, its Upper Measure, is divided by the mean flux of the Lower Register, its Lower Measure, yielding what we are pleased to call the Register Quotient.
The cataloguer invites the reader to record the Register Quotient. 0.82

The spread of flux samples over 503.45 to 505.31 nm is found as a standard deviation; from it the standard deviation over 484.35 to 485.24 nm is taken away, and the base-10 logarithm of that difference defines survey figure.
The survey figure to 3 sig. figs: -1.87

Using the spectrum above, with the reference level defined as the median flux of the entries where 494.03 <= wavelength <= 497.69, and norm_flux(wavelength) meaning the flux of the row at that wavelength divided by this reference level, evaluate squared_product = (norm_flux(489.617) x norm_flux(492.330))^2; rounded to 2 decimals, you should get 1.00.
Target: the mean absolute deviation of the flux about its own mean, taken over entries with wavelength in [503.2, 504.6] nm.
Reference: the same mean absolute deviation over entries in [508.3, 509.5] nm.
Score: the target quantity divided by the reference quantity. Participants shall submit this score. 1.3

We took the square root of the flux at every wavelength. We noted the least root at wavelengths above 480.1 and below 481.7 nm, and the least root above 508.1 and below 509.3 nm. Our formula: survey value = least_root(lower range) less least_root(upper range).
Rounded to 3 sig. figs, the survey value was 0.105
